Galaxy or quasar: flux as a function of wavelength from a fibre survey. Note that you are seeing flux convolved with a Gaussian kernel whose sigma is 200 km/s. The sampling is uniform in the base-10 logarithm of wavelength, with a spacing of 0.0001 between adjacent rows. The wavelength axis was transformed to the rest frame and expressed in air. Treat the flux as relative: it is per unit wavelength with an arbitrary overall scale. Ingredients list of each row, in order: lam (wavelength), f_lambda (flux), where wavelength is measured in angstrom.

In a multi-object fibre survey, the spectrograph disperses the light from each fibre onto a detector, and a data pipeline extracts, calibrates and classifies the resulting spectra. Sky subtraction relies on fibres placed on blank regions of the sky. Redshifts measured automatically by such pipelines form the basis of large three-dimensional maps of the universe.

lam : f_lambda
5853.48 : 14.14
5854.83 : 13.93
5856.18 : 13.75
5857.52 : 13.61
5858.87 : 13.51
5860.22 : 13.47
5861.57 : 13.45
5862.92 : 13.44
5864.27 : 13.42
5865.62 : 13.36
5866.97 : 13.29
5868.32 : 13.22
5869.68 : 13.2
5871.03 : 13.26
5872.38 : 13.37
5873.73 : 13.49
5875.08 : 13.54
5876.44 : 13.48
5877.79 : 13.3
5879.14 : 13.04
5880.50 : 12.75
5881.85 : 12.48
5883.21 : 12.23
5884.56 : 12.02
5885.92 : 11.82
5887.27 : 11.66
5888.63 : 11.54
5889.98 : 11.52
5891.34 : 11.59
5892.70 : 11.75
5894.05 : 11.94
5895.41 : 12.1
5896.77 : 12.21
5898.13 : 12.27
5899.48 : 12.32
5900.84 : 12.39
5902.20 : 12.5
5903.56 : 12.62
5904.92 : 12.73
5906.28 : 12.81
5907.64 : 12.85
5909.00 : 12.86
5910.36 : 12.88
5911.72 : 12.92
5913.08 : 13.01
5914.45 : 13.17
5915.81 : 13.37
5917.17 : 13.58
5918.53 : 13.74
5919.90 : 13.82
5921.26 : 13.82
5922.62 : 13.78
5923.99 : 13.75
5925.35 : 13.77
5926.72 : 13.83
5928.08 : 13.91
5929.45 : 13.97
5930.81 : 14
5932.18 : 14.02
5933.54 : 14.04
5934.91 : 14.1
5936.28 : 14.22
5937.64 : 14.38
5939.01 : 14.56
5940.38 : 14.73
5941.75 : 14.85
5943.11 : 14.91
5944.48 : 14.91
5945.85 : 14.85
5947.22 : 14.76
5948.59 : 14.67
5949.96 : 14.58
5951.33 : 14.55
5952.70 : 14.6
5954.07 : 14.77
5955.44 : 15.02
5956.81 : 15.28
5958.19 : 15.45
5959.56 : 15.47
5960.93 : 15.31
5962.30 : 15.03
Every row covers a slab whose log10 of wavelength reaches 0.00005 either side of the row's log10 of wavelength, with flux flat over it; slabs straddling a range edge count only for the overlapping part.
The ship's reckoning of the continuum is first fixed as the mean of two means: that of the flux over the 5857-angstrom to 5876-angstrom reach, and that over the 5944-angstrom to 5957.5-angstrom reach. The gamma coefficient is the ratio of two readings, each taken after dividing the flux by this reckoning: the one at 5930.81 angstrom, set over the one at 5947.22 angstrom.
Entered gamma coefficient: 0.95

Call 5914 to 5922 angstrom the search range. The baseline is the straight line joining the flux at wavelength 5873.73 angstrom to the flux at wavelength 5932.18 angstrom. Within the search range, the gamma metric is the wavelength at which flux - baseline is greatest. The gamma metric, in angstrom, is 5919.90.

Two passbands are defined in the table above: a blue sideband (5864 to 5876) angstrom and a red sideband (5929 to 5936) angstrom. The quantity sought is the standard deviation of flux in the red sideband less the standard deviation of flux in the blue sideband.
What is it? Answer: -0.07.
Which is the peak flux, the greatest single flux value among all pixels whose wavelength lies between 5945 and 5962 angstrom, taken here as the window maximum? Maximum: 15.47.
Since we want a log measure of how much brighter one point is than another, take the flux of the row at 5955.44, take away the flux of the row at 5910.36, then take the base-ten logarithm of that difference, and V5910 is 0.3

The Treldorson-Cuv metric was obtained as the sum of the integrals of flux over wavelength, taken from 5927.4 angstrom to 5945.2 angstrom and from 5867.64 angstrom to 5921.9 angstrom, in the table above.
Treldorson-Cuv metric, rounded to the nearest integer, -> 946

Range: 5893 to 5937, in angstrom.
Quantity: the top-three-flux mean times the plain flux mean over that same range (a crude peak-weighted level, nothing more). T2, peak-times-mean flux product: 187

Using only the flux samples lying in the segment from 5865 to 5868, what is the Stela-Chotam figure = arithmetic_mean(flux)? 13.3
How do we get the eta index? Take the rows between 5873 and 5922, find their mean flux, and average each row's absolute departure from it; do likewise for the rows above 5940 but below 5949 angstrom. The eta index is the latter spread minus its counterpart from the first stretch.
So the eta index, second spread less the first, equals -0.50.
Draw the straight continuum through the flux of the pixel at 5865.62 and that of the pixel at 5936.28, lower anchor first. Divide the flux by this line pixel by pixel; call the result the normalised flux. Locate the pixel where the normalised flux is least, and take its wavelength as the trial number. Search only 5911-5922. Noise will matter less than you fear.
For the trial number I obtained 5911.72 angstrom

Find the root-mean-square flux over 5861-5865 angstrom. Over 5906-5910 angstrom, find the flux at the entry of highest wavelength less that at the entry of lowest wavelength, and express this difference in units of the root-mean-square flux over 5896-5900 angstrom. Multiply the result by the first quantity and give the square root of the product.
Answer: 0.23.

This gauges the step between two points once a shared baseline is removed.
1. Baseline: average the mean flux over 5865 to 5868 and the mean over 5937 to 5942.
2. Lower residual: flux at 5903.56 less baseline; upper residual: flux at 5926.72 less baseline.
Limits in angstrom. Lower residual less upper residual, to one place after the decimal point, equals -1.2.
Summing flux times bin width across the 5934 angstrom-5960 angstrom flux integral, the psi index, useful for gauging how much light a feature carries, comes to 384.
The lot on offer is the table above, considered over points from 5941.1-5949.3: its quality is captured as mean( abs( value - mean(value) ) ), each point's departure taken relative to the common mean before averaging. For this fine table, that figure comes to 0.073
